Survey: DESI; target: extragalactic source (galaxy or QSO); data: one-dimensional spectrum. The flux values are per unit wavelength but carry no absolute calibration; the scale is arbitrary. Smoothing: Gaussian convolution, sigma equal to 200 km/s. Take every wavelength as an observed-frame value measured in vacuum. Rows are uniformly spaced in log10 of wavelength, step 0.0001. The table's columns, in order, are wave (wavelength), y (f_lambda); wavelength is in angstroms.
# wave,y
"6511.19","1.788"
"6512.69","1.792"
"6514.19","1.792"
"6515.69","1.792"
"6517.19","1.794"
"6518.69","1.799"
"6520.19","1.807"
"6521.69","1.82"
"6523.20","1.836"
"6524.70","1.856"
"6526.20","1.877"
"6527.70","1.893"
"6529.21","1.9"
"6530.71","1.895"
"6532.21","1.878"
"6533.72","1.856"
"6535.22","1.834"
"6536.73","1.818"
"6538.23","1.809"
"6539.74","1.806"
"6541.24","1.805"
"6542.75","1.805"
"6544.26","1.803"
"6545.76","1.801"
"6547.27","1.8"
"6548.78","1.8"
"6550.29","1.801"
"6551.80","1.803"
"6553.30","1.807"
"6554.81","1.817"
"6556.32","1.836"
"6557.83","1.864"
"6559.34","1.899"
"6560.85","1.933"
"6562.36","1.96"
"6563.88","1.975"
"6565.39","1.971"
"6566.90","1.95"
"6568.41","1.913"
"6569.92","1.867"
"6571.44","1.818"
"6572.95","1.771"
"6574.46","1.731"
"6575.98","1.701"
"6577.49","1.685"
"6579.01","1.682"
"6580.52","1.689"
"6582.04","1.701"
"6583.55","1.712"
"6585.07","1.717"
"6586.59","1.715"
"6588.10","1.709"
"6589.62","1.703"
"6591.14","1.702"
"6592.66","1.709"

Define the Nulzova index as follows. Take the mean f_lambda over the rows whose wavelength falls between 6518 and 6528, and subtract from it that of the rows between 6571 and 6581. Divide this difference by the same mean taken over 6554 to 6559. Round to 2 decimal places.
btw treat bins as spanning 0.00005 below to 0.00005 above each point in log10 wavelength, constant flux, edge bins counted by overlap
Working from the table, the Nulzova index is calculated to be 0.06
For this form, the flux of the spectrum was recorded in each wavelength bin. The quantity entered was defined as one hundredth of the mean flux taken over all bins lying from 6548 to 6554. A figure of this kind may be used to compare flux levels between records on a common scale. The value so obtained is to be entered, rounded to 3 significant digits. 0.0180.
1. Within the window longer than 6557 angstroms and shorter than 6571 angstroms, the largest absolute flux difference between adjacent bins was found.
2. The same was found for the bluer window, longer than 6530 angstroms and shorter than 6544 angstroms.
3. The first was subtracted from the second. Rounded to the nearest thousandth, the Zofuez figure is -0.024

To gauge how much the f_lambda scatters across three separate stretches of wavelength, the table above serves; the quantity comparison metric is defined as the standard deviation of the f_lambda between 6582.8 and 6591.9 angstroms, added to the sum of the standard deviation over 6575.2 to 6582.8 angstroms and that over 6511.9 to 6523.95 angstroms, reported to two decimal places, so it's 0.03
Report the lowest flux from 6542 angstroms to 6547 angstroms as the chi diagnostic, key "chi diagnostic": 1.801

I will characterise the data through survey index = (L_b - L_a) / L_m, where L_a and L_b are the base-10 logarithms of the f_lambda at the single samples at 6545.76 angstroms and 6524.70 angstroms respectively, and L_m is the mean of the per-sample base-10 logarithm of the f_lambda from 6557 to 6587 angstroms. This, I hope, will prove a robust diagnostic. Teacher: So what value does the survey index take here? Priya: 0.051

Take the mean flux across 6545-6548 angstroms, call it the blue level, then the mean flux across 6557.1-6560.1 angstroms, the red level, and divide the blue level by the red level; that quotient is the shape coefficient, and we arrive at 0.96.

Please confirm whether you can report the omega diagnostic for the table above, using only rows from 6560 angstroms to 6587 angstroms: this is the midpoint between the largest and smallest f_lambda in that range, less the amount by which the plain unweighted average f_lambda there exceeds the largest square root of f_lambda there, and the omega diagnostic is 1.43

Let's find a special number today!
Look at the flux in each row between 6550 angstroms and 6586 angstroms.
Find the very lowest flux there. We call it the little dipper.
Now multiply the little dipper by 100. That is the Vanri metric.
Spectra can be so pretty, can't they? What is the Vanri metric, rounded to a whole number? 168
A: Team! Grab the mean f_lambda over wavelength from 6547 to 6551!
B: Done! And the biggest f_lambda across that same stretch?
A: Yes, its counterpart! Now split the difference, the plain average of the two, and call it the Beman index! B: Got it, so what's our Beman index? 1.80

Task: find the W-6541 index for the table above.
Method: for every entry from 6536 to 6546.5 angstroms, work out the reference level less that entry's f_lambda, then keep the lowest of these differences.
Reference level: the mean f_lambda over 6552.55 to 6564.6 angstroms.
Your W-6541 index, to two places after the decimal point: 0.07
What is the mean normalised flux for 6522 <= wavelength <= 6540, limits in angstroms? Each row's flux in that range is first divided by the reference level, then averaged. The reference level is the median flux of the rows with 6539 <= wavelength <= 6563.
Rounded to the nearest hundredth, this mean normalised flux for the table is 1.03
